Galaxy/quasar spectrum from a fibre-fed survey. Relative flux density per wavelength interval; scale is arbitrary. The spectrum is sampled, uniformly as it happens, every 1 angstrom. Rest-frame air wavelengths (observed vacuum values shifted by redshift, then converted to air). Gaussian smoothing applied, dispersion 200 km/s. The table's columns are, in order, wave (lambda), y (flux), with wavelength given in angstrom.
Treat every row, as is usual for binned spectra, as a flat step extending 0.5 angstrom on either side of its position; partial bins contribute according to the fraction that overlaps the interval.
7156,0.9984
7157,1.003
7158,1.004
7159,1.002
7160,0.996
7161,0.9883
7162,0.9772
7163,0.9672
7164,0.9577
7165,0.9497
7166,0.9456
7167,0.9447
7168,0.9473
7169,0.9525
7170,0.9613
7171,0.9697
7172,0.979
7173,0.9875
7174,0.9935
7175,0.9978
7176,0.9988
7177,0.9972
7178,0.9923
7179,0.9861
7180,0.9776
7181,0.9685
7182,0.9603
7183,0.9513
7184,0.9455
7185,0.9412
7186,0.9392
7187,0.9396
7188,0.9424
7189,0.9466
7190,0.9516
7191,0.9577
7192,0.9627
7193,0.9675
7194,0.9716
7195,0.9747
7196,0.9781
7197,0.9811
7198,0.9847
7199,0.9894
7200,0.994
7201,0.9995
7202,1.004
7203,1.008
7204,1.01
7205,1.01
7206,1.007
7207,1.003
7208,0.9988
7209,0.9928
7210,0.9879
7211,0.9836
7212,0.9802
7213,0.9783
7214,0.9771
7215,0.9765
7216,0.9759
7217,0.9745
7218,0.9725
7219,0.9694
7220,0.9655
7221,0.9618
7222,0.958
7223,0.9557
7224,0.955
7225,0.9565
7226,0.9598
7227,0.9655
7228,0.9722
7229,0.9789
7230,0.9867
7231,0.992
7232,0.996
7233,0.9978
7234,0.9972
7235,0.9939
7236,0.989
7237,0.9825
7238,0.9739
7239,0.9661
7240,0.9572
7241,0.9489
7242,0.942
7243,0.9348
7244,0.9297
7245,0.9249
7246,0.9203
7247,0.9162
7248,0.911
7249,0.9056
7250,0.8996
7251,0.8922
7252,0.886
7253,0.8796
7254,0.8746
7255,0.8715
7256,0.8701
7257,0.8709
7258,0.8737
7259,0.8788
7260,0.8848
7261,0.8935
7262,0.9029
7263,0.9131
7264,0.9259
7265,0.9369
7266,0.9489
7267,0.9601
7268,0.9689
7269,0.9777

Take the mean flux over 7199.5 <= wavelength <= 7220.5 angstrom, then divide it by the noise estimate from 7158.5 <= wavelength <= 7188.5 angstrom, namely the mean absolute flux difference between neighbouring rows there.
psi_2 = 165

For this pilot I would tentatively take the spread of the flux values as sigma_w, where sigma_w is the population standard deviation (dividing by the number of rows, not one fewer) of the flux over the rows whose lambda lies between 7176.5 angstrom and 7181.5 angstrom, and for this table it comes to 0.010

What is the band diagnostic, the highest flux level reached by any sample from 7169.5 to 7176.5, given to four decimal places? 0.9988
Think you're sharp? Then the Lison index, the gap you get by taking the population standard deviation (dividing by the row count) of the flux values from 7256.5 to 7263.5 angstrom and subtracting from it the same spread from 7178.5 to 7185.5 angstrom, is -0.001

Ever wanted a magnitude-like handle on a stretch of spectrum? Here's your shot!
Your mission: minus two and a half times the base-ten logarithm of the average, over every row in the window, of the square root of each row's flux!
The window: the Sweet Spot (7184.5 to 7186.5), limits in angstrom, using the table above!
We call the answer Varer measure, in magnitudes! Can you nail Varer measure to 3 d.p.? 0.033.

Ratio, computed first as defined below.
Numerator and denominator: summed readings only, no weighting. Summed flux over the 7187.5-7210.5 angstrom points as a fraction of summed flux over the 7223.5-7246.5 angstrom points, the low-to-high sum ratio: 1.02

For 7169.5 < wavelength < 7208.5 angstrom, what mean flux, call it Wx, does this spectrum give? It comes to 0.978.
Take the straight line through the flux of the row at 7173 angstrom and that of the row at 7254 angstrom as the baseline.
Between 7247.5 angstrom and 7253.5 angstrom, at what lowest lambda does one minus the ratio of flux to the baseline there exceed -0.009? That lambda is 7253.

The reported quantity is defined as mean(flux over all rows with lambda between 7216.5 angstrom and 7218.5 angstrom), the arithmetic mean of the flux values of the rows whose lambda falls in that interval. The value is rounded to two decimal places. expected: 0.97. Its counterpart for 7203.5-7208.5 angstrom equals 1.01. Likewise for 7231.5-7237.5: 0.99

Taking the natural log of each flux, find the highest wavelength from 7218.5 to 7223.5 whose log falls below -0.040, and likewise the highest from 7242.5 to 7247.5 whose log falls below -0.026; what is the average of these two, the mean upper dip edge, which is 7235.0 angstrom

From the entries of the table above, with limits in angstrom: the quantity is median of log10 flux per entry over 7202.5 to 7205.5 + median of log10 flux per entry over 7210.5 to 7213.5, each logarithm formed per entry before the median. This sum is 0.00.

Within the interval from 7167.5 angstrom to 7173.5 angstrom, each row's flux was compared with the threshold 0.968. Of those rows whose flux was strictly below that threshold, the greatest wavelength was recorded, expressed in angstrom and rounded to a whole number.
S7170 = 7170 angstrom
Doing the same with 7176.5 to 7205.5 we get 7193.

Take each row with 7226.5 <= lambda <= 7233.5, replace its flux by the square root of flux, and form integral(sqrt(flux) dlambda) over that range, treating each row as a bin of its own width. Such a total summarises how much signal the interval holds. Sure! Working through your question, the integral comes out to 6.94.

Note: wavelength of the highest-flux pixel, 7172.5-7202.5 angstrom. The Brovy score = 7202 angstrom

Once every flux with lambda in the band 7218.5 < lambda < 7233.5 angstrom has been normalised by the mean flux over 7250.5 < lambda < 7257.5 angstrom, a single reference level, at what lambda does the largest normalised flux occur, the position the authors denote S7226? 7233 angstrom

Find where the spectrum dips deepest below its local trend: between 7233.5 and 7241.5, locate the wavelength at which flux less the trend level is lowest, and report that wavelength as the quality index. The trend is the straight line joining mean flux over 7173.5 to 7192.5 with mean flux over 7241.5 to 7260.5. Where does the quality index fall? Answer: 7241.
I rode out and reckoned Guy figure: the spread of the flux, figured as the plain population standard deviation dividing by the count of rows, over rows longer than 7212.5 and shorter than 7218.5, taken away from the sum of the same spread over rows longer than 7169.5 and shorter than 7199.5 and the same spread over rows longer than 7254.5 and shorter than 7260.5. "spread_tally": 0.0222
